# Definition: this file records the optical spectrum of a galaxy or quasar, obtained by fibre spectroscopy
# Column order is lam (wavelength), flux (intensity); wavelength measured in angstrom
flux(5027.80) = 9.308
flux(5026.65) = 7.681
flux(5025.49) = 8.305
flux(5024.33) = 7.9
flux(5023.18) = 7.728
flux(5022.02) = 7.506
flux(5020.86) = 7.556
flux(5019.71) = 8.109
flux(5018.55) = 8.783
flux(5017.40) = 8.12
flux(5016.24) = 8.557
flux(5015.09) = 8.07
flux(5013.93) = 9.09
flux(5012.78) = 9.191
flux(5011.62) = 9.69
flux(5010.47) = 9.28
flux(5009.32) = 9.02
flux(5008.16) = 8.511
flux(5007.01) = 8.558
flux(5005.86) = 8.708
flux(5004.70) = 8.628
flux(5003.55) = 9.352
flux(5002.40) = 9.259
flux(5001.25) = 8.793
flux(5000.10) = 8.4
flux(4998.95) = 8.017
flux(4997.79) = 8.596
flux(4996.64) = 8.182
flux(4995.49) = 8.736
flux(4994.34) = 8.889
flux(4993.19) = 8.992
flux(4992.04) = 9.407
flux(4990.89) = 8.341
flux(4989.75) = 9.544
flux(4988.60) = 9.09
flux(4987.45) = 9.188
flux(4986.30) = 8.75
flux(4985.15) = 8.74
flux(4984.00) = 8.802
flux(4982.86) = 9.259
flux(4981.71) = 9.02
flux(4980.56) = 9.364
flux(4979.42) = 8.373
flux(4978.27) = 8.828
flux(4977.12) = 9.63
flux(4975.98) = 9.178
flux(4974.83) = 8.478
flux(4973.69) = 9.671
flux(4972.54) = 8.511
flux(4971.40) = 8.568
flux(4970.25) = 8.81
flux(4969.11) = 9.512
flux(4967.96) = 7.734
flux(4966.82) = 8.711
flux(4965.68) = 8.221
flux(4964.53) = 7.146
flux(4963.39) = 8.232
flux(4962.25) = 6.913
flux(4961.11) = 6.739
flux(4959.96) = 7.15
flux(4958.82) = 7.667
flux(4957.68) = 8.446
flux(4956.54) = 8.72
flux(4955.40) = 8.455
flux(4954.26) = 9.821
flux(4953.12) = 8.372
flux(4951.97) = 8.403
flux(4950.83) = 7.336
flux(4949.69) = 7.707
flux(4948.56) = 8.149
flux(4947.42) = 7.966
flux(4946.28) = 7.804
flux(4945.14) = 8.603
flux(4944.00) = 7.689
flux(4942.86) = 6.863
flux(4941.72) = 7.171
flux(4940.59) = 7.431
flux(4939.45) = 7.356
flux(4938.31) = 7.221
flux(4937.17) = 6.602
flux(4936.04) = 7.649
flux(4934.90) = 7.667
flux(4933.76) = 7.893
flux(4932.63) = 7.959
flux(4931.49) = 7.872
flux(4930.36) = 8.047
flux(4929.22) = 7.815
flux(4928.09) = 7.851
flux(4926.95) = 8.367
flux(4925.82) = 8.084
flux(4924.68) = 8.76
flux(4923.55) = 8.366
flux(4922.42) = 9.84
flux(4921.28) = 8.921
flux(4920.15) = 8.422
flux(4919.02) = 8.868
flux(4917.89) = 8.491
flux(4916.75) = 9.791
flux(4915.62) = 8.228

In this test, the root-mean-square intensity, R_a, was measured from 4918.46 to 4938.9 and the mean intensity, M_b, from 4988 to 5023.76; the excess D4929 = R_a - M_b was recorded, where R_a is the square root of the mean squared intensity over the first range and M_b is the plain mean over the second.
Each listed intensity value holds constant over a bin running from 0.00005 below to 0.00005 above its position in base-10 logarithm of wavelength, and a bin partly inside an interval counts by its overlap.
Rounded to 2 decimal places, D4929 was -0.52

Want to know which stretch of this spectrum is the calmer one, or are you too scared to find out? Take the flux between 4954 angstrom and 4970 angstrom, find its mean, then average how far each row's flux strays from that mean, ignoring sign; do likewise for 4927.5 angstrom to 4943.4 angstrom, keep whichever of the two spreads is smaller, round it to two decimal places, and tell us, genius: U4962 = 0.36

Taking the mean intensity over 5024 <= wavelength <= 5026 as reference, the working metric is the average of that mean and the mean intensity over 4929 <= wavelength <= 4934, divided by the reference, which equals 0.99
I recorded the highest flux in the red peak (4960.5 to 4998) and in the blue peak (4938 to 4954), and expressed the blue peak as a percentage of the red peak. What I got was 89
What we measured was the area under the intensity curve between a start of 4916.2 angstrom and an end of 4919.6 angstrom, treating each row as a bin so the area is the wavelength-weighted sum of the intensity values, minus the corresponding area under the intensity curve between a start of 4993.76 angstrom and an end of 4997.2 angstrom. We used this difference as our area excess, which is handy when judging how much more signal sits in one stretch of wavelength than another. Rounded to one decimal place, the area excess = 1.1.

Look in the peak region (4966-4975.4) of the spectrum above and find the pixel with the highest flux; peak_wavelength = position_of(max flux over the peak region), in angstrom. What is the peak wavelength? 4973.69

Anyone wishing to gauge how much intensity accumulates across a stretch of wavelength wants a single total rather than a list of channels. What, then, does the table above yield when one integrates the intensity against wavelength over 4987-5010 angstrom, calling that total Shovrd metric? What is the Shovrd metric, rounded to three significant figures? 203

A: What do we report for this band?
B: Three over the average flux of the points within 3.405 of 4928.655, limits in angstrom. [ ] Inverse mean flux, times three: 0.375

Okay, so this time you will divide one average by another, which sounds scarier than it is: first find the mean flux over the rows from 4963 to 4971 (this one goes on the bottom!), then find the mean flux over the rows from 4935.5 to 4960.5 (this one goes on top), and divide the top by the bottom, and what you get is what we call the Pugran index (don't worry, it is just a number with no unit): 0.94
